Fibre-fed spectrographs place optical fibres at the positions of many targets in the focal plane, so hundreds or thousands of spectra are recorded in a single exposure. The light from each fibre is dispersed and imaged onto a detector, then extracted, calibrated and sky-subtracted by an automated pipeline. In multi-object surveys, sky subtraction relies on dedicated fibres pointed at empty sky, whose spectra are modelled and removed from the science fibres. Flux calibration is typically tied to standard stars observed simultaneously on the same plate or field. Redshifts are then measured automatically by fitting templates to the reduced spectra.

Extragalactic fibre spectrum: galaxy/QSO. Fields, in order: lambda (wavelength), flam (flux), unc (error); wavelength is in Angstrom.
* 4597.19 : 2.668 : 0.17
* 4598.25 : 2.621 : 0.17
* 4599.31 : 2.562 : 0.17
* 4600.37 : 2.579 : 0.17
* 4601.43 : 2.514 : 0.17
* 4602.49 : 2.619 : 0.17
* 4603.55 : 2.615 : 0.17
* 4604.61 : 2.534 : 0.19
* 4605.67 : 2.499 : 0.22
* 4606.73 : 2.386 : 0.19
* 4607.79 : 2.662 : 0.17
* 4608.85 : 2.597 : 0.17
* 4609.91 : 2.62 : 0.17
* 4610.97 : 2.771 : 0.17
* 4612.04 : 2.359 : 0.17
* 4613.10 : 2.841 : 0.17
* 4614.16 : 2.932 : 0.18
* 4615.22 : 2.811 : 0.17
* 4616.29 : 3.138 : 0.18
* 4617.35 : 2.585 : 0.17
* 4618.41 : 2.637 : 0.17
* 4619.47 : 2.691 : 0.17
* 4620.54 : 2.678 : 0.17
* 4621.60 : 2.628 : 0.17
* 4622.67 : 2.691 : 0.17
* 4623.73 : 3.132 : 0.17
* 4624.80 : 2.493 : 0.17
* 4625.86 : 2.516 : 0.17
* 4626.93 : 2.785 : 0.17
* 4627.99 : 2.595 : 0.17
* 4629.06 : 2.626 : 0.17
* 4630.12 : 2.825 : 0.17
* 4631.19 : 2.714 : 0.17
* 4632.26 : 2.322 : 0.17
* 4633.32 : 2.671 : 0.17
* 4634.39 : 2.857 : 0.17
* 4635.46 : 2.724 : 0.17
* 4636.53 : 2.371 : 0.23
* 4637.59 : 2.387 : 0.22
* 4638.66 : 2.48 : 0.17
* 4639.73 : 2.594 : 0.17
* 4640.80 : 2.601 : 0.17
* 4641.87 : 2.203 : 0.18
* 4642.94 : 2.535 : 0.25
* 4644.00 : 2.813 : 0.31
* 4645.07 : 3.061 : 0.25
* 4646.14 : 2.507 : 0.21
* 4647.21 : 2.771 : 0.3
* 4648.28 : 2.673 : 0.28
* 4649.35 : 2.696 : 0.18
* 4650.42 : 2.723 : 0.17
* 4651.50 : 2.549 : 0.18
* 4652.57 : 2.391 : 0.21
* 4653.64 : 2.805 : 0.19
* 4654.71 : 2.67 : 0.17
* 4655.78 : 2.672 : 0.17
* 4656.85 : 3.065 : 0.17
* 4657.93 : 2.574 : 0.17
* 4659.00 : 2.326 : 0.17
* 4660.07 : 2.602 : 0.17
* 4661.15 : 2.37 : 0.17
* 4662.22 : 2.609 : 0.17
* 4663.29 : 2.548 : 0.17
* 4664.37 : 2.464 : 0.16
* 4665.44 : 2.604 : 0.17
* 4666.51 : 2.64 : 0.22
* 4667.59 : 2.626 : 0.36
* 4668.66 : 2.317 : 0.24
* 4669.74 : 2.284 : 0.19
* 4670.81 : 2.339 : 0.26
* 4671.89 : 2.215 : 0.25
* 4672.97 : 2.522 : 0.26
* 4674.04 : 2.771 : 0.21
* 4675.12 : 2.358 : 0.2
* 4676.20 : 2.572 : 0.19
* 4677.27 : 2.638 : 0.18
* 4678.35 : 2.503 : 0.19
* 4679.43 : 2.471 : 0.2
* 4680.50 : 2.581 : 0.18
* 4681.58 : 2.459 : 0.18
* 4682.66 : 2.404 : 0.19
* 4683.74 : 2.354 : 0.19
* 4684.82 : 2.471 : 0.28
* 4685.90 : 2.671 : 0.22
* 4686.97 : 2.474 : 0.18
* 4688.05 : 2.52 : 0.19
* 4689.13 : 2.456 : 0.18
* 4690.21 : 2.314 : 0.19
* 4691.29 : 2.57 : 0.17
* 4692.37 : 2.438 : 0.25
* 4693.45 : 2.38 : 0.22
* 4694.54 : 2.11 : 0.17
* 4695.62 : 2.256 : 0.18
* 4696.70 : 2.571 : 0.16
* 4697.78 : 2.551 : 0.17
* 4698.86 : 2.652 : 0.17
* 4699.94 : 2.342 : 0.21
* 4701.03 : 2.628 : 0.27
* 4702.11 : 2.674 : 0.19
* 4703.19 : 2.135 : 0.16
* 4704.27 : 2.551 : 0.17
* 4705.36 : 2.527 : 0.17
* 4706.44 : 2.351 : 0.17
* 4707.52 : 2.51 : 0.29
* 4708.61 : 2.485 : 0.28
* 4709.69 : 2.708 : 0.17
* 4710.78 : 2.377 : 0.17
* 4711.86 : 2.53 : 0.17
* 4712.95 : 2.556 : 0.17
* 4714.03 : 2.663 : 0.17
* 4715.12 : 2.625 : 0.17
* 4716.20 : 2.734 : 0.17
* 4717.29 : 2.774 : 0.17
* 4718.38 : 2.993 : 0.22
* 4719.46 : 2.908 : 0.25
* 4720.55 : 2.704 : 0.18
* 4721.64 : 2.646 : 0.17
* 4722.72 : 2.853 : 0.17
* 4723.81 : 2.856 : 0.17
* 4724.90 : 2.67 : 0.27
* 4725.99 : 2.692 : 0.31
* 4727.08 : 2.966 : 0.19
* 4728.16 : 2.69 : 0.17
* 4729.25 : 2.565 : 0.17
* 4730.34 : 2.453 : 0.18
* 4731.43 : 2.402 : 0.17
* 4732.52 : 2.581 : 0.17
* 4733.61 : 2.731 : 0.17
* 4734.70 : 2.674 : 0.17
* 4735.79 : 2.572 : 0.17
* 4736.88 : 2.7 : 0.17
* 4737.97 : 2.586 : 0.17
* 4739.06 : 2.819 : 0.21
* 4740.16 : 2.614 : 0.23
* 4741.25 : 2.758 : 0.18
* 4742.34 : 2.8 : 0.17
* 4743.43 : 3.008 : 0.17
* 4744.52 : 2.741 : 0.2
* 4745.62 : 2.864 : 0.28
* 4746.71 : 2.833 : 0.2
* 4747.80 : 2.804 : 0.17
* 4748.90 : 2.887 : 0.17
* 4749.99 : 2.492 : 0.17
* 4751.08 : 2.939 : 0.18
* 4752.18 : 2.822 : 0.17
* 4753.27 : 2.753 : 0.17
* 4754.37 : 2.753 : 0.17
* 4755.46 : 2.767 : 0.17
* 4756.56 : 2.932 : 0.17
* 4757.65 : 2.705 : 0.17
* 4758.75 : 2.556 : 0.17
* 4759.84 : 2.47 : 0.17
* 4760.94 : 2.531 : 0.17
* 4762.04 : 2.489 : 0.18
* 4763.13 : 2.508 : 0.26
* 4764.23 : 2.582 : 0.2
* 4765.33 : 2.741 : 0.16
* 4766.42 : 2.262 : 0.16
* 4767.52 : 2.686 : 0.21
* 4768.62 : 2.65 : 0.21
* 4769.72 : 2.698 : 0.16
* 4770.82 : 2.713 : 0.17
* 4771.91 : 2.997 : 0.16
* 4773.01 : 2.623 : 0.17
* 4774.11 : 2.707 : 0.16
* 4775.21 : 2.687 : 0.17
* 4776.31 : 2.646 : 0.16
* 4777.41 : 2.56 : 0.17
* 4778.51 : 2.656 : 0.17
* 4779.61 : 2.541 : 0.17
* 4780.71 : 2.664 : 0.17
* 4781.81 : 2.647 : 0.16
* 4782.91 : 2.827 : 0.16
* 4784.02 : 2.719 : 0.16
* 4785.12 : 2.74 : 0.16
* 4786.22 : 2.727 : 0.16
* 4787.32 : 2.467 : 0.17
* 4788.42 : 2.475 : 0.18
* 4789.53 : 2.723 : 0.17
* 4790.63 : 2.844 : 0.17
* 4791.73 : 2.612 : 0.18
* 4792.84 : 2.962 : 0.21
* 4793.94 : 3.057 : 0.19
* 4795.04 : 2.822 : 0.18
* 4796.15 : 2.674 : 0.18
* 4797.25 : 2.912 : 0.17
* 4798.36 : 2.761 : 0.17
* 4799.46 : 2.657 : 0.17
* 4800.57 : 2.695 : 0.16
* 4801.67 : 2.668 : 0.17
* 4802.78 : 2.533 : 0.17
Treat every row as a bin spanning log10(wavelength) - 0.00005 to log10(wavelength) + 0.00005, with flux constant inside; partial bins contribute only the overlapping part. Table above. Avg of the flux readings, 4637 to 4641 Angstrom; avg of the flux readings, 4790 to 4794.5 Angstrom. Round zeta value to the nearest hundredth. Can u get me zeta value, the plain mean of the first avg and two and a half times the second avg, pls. 4.84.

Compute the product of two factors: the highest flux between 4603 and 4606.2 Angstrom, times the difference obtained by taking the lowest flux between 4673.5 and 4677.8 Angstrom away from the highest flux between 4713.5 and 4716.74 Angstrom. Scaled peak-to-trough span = 1.0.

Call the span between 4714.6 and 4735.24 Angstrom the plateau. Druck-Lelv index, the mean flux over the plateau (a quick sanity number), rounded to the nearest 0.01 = 2.71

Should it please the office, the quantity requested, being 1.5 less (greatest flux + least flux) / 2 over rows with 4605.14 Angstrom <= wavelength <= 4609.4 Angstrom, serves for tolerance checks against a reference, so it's -1.02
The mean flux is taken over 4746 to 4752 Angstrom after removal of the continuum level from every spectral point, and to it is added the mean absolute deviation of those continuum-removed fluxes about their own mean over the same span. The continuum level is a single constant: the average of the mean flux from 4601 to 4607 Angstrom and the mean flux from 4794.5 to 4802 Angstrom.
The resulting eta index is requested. 0.28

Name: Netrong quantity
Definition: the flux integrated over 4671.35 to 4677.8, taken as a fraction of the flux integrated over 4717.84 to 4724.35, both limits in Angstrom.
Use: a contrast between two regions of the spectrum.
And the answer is 0.88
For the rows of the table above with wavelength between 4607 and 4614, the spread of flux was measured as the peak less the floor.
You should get 0.48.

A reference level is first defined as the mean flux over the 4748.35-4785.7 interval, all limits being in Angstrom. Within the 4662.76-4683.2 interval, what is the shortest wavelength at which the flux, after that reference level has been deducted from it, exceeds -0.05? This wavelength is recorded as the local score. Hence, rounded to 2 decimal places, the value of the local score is 4666.51 Angstrom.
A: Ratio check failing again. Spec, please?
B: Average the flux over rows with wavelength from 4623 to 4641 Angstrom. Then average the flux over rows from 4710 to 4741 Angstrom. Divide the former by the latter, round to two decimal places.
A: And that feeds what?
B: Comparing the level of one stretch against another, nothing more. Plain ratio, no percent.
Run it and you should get 0.98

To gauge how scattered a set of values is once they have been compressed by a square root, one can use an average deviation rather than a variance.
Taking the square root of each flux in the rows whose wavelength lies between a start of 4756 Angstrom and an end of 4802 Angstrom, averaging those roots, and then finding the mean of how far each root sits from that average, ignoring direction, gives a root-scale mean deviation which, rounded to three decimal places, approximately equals 0.034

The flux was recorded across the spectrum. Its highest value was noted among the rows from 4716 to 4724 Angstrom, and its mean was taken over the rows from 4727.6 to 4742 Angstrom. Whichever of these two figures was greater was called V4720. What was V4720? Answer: 2.99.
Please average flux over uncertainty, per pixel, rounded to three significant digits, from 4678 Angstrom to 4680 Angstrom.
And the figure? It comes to 12.8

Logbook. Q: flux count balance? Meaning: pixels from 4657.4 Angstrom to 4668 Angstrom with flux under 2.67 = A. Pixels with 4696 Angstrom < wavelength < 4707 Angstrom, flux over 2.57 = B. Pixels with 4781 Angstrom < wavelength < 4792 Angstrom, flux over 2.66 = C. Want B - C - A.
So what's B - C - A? -12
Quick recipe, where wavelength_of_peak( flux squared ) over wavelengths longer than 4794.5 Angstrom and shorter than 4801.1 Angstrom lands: 4797.25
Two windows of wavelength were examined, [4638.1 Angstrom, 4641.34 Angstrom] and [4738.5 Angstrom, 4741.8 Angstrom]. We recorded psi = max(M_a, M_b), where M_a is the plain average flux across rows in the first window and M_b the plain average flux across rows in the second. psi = 2.73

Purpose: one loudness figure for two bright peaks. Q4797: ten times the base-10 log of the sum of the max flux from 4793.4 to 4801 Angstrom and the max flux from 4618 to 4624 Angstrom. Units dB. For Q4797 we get 7.9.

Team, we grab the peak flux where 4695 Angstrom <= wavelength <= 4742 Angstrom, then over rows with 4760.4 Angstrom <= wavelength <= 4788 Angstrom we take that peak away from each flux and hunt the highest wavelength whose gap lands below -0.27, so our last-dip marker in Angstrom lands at 4787.32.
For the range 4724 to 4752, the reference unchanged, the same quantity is 4749.99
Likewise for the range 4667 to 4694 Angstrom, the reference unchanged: 4693.45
